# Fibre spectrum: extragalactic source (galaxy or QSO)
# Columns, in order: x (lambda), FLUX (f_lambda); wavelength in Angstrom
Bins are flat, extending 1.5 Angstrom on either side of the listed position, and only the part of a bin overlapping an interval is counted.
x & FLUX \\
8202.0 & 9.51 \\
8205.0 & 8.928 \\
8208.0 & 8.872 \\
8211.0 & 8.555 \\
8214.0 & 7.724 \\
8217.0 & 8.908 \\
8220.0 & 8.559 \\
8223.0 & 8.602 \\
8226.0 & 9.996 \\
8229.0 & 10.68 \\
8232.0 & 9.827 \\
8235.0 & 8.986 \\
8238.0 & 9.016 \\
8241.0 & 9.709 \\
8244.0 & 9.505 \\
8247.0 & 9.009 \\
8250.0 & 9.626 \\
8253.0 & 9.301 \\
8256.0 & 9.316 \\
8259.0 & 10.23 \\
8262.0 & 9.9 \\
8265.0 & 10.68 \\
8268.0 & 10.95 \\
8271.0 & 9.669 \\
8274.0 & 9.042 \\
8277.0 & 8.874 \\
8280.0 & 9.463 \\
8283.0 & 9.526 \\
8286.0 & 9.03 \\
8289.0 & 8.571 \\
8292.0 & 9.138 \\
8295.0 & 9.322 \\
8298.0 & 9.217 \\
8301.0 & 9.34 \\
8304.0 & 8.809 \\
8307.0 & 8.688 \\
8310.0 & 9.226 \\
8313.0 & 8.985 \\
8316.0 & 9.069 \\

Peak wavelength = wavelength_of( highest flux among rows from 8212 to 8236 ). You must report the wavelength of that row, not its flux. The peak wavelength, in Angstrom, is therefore 8229.0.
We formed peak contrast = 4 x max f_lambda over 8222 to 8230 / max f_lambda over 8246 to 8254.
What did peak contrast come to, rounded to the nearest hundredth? 4.44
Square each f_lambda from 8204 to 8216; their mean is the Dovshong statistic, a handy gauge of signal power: 73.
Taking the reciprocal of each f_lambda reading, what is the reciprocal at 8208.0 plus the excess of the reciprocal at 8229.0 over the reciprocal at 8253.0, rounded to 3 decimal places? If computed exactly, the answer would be 0.099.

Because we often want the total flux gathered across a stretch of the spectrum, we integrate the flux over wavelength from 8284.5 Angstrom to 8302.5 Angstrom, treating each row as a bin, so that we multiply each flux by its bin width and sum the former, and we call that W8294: 164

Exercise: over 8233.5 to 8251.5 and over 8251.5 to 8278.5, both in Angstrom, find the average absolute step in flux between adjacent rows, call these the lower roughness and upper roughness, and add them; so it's 0.956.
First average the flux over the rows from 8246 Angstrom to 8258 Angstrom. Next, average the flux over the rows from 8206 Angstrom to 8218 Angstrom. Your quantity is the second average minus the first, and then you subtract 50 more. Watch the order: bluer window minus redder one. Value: -50.8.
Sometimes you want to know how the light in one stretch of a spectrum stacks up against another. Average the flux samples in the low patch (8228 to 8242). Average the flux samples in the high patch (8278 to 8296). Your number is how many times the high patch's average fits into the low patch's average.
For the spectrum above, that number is 1.05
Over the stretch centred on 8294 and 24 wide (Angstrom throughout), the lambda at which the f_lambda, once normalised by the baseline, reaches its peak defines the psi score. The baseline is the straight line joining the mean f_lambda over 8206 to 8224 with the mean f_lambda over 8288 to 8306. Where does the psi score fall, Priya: 8283.0 Angstrom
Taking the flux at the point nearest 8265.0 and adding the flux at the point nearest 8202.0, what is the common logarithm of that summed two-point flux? 1.31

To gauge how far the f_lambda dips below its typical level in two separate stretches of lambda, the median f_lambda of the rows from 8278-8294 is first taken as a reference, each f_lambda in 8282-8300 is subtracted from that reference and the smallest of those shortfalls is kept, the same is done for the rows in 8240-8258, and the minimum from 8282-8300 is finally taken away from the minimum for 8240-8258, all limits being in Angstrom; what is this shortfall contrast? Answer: -0.18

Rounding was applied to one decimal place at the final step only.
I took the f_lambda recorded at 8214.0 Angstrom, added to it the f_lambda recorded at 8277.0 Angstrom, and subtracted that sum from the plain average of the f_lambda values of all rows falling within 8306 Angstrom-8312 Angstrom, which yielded -7.6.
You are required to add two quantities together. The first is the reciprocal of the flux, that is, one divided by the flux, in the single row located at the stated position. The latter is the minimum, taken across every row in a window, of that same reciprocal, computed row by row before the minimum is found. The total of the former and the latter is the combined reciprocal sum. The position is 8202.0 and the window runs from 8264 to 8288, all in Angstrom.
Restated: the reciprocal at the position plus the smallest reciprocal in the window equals 0.196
